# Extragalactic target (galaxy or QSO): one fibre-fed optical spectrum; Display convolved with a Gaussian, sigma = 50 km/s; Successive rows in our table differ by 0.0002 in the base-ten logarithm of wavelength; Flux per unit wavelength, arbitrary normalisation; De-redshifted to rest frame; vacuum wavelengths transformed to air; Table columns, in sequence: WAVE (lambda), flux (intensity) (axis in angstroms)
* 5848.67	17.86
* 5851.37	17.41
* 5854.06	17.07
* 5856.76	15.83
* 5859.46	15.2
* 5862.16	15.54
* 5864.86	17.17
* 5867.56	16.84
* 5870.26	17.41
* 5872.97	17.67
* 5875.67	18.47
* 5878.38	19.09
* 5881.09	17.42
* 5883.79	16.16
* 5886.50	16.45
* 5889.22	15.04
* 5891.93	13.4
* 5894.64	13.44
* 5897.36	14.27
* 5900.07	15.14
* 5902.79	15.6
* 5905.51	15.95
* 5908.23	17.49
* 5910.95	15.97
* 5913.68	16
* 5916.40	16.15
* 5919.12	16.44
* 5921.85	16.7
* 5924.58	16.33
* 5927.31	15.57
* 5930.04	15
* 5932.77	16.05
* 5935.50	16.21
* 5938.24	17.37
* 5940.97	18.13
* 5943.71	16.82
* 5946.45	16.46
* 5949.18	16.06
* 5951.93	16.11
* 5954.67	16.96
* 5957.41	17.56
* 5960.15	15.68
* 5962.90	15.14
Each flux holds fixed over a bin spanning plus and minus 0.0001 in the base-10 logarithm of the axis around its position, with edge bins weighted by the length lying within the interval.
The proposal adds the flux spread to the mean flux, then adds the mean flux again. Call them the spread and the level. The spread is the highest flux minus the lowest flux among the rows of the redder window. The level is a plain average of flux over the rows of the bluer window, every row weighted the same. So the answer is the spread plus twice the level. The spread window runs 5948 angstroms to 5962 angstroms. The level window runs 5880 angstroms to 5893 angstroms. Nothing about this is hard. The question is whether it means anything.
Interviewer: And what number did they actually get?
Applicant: 33.3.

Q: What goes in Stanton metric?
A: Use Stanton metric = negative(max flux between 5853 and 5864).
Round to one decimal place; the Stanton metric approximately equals -17.1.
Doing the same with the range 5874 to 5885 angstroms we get -19.1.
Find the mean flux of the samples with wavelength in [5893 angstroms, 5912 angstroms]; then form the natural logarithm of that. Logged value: 2.73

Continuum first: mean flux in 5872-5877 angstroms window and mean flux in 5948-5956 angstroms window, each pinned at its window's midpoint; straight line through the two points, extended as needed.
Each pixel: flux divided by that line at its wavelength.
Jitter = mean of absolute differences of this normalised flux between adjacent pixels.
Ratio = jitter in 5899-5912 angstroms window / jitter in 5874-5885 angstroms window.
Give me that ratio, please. 0.88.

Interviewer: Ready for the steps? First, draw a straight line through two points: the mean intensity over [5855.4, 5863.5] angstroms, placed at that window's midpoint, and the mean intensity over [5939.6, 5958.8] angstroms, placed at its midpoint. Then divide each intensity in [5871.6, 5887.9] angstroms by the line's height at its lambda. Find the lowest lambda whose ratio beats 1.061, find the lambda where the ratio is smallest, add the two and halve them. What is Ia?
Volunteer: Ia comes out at 5878.4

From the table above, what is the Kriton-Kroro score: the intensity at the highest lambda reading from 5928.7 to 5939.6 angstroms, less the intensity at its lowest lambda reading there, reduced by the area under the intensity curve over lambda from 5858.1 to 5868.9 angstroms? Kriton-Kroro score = -172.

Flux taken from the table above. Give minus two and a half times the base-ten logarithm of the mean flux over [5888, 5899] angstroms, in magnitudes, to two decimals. -2.87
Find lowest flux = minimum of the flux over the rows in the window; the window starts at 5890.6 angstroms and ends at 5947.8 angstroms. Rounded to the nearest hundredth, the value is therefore 13.40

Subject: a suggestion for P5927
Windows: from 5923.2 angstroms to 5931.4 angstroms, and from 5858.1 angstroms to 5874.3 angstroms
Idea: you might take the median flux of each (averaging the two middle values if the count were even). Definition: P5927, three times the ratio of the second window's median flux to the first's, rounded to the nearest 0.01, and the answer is 3.28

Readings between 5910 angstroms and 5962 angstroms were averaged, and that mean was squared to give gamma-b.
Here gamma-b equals 269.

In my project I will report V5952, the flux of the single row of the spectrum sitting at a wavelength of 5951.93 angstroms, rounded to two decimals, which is 16.11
